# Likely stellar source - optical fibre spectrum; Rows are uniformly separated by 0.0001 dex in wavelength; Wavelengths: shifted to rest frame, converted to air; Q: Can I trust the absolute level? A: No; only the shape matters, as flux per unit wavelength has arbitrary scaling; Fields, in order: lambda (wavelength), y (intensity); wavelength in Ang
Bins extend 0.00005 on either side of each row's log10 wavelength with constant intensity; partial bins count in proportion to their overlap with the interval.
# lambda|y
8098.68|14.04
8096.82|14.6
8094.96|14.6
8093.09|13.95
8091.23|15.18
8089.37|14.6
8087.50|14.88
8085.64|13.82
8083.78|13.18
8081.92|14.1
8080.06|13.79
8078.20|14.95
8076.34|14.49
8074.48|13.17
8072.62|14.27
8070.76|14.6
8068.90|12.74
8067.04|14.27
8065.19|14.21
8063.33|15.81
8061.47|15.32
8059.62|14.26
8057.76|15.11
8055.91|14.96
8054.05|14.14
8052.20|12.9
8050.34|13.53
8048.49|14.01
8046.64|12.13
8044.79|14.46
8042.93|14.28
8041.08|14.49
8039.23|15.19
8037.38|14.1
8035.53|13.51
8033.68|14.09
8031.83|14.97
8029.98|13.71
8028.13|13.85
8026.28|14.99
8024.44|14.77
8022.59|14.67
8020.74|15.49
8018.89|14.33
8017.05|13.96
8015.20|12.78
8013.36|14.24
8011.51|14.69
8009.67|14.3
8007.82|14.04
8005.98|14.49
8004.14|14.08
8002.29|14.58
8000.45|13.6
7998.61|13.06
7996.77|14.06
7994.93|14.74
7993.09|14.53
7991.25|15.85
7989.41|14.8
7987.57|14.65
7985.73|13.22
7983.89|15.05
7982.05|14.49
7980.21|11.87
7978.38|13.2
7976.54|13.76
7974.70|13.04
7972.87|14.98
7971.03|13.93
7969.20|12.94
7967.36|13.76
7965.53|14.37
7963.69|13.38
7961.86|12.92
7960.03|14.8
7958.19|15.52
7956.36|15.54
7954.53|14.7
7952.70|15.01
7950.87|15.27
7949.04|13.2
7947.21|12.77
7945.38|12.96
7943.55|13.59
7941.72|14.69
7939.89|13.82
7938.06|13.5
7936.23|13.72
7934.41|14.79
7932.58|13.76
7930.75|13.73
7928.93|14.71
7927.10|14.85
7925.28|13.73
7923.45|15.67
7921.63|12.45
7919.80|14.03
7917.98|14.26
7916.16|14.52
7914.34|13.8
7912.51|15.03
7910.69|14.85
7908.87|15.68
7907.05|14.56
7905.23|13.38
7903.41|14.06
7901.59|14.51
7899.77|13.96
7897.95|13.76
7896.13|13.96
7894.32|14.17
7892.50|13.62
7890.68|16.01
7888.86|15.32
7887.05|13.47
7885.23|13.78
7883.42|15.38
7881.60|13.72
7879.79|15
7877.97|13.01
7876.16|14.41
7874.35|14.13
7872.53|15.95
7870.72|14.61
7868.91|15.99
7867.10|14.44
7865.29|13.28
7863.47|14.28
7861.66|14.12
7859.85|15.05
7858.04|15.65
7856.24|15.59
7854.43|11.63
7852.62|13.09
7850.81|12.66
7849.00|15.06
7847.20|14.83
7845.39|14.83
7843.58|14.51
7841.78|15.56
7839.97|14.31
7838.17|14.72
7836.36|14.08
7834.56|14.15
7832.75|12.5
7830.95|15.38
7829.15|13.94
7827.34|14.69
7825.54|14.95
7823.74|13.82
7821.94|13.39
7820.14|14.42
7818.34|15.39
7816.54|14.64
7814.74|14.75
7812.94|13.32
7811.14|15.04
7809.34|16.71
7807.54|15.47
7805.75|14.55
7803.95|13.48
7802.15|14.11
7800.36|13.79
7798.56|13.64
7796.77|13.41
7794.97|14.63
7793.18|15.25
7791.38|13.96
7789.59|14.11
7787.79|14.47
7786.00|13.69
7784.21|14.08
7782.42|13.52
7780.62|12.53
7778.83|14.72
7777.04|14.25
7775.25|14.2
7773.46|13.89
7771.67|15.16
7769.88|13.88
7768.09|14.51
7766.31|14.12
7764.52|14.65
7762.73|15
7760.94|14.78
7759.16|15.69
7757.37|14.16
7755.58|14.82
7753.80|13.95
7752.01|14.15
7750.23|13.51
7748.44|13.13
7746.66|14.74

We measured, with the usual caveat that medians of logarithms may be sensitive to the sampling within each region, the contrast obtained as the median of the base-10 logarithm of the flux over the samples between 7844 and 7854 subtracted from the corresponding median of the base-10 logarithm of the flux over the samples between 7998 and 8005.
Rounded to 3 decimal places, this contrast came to -0.030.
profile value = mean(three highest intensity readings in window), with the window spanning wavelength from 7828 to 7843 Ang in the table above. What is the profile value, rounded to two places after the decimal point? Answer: 15.22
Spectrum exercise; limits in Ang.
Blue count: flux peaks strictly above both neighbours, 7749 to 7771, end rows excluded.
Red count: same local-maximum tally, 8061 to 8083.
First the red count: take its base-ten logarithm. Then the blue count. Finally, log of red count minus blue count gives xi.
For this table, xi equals -4.4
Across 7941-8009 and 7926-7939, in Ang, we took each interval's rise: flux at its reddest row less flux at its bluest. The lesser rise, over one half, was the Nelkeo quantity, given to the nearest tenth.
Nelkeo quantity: -2.7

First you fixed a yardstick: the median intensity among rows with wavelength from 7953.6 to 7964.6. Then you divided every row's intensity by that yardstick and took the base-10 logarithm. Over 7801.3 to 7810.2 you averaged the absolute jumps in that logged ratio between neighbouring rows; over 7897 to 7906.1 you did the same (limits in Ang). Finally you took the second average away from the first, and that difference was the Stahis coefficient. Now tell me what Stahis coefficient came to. 0.014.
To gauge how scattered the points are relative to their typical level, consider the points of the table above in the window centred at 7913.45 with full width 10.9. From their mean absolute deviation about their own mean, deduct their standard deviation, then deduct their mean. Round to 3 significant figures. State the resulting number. -14.8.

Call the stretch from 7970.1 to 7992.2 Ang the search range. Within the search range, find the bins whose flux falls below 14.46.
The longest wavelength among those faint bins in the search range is 7985.73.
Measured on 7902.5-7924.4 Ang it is 7921.63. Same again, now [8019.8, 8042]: 8037.38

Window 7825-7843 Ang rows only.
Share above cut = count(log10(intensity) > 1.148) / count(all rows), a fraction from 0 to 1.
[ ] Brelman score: 0.8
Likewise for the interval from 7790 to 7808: 0.5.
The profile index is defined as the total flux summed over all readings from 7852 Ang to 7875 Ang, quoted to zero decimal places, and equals 188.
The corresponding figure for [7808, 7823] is 118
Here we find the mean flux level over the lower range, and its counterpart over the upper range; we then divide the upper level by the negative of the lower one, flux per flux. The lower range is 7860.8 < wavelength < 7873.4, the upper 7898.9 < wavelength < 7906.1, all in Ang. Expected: -0.953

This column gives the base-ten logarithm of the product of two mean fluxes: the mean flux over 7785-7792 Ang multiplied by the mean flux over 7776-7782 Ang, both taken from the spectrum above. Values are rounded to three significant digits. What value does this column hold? 2.29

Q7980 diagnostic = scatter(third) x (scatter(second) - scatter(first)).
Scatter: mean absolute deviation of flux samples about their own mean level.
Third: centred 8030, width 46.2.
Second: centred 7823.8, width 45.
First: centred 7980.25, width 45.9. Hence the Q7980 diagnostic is -0.080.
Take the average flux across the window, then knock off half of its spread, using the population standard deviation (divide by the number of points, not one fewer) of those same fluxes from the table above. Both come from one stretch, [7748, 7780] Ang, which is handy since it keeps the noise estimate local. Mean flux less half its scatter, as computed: 14.1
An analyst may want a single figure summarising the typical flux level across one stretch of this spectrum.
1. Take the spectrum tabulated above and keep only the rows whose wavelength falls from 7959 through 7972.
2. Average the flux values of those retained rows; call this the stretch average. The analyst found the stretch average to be 13.7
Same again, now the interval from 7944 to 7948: 12.9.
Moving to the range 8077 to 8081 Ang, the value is 14.4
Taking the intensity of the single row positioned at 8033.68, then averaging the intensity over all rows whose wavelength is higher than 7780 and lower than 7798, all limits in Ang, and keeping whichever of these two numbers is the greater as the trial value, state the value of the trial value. 14.1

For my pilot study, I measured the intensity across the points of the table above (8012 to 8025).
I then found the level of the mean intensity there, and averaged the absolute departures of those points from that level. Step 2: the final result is 0.57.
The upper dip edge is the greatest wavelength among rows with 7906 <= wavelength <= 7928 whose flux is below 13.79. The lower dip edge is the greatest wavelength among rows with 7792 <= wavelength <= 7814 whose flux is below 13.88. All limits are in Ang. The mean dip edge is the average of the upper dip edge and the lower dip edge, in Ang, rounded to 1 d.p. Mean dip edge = 7869.1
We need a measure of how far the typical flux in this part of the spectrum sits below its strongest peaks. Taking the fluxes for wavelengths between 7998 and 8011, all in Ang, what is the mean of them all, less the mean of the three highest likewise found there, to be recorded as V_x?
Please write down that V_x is -0.4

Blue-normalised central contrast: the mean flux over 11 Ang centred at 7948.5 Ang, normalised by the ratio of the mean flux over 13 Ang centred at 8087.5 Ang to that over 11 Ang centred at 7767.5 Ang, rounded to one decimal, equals 14.1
